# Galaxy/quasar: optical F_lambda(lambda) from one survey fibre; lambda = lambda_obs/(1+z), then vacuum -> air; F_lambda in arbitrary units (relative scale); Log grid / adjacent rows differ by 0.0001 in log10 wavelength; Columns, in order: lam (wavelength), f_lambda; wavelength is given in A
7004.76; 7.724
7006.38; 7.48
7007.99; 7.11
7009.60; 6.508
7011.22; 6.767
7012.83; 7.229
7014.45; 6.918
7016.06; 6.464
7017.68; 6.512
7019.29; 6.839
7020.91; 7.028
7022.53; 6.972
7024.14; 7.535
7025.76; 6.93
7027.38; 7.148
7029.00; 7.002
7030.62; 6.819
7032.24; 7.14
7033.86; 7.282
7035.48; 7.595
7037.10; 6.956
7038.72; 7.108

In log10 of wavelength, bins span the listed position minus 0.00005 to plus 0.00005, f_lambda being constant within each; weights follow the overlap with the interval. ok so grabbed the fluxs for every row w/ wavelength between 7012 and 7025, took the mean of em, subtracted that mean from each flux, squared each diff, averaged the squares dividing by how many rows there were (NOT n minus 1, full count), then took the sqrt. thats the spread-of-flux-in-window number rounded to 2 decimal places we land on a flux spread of 0.33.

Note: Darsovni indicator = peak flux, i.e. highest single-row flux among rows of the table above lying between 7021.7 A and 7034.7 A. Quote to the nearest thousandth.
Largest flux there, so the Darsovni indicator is 7.535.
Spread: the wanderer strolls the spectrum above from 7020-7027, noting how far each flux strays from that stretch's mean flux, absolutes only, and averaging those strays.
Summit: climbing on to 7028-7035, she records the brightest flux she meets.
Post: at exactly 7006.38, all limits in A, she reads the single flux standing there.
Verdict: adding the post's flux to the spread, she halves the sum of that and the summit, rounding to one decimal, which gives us 7.5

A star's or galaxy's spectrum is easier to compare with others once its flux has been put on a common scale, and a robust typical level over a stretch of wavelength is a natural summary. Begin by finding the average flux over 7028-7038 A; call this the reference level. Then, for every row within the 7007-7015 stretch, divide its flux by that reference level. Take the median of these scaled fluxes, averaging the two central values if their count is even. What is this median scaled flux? 0.97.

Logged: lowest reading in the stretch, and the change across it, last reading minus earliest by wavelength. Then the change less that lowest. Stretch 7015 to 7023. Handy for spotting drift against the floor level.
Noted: -5.96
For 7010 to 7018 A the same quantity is -6.72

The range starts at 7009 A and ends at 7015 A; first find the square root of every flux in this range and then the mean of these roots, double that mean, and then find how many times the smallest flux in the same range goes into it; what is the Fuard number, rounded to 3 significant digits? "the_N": 0.804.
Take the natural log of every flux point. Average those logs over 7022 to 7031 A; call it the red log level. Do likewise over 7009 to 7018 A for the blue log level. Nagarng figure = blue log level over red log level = 0.975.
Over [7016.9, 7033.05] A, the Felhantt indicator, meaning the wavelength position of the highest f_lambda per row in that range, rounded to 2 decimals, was 7024.14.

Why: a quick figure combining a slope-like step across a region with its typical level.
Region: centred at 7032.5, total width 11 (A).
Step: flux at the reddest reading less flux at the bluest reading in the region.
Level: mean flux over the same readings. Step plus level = 6.94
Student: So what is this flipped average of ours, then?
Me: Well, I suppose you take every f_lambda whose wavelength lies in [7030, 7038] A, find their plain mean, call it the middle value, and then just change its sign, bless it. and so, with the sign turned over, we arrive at -7.16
